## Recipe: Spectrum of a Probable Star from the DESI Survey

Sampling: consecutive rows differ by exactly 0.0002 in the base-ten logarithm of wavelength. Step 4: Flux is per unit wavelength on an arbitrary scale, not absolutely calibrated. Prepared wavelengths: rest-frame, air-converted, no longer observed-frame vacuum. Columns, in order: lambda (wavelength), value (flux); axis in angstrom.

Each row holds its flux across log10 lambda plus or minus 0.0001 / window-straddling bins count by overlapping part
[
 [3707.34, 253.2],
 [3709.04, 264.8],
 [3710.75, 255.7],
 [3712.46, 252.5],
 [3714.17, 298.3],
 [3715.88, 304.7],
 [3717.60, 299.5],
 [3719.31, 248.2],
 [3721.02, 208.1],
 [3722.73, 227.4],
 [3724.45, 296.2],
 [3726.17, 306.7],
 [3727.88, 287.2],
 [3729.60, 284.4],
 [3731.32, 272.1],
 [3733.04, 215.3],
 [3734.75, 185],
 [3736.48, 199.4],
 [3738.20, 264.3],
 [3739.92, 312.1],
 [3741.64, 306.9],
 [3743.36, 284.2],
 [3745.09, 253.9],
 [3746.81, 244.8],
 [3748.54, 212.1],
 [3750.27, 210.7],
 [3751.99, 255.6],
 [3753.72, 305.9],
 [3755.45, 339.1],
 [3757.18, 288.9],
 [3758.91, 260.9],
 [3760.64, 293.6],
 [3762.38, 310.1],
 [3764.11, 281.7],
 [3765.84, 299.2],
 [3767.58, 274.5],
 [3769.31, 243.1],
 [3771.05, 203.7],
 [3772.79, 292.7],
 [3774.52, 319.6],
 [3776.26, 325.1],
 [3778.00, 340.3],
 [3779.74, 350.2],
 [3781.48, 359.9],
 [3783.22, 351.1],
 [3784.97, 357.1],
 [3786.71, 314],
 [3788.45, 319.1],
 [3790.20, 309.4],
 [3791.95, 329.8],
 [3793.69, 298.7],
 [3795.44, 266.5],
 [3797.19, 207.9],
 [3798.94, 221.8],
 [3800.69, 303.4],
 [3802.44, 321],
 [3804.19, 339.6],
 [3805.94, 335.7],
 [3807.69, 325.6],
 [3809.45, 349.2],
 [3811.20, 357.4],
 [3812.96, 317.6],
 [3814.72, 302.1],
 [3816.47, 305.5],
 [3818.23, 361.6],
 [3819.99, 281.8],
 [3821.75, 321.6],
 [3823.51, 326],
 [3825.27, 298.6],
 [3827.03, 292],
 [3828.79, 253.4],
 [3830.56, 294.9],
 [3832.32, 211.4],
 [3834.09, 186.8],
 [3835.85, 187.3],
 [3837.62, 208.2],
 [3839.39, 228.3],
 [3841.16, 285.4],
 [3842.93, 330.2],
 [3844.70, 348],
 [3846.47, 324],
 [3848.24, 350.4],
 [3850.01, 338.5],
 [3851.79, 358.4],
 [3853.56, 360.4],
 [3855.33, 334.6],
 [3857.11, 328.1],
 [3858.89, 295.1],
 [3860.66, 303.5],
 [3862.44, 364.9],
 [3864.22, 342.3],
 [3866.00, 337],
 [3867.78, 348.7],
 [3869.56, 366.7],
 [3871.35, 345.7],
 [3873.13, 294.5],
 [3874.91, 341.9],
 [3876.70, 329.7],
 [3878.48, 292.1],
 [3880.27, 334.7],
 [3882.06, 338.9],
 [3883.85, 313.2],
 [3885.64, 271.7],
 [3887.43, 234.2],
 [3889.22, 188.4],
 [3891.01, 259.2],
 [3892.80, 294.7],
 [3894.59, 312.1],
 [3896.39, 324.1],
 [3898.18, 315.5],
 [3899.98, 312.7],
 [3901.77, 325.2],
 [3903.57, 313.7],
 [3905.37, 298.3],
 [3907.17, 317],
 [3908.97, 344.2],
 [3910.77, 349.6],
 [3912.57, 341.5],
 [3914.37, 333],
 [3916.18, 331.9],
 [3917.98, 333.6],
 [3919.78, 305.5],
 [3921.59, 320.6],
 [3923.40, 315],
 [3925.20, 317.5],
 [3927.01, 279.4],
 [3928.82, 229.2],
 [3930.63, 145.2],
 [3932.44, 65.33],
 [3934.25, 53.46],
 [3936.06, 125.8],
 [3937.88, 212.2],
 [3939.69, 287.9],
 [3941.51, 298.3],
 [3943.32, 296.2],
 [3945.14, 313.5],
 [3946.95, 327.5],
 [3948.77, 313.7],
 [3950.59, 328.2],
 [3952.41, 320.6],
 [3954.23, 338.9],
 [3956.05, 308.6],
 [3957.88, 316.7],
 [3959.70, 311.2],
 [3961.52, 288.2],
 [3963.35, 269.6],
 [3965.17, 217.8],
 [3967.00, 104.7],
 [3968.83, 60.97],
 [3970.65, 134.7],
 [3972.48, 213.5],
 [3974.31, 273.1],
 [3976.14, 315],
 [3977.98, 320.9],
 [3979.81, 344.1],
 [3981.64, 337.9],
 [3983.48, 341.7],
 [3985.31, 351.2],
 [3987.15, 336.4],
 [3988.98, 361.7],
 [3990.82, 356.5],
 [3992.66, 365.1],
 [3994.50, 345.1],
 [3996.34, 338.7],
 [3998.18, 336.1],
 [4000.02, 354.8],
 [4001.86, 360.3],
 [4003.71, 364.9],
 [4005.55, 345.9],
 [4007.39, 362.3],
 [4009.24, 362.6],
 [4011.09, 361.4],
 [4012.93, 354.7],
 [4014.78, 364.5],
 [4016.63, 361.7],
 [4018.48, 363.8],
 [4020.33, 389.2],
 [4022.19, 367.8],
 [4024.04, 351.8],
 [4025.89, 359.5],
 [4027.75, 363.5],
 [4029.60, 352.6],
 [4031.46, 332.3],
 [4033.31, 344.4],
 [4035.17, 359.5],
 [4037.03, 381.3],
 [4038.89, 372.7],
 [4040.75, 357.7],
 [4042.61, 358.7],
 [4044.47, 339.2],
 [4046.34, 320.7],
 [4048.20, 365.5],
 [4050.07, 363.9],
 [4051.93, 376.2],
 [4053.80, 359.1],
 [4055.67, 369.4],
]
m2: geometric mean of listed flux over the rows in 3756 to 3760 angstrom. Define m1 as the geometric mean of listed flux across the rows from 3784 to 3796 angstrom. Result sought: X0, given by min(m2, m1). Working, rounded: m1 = 312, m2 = 275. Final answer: 275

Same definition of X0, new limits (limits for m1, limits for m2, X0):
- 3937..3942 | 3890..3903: 263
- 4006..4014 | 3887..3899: 271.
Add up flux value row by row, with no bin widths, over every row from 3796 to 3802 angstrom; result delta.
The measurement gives 733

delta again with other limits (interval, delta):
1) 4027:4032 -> 1048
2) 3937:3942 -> 798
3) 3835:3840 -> 624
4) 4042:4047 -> 1019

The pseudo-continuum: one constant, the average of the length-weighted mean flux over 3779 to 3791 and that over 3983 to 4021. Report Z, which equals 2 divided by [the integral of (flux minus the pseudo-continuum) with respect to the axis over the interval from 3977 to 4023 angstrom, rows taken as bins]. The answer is 0.0060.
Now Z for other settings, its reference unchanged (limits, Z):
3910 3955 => -0.0006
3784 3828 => -0.0013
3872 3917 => -0.0012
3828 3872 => -0.0011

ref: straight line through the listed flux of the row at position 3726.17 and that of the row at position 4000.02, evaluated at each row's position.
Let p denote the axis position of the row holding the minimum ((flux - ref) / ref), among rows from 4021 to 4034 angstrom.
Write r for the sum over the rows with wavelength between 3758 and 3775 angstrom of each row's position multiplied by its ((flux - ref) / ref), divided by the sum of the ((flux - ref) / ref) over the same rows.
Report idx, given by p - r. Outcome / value 264.3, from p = 4031.46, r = 3767.2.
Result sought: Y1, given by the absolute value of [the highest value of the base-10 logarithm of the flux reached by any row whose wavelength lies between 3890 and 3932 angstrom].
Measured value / 2.54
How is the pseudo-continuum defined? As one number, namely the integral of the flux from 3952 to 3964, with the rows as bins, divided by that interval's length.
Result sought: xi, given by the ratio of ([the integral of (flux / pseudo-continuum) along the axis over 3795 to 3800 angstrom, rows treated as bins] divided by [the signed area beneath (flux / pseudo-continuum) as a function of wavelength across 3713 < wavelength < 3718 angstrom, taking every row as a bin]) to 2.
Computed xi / 0.39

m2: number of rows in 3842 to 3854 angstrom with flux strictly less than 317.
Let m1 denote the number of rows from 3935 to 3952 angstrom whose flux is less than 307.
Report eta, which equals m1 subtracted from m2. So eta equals -5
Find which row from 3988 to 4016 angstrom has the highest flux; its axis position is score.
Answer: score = 3992.66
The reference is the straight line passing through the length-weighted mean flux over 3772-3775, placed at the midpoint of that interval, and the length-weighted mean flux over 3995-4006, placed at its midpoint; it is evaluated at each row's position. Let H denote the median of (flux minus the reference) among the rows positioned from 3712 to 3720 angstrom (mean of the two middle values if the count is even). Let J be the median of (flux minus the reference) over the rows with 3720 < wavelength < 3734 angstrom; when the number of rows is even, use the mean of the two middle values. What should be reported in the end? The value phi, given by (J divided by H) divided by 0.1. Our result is -43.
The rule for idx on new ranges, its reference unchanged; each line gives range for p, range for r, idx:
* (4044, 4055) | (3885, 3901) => 156.0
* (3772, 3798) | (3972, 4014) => -178.1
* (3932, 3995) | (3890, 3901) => 40.2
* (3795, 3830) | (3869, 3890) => -90.6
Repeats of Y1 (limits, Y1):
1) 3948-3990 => 2.56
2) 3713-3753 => 2.49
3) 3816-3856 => 2.56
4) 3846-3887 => 2.56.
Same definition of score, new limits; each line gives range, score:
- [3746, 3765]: 3755.45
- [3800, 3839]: 3818.23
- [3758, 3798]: 3781.48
